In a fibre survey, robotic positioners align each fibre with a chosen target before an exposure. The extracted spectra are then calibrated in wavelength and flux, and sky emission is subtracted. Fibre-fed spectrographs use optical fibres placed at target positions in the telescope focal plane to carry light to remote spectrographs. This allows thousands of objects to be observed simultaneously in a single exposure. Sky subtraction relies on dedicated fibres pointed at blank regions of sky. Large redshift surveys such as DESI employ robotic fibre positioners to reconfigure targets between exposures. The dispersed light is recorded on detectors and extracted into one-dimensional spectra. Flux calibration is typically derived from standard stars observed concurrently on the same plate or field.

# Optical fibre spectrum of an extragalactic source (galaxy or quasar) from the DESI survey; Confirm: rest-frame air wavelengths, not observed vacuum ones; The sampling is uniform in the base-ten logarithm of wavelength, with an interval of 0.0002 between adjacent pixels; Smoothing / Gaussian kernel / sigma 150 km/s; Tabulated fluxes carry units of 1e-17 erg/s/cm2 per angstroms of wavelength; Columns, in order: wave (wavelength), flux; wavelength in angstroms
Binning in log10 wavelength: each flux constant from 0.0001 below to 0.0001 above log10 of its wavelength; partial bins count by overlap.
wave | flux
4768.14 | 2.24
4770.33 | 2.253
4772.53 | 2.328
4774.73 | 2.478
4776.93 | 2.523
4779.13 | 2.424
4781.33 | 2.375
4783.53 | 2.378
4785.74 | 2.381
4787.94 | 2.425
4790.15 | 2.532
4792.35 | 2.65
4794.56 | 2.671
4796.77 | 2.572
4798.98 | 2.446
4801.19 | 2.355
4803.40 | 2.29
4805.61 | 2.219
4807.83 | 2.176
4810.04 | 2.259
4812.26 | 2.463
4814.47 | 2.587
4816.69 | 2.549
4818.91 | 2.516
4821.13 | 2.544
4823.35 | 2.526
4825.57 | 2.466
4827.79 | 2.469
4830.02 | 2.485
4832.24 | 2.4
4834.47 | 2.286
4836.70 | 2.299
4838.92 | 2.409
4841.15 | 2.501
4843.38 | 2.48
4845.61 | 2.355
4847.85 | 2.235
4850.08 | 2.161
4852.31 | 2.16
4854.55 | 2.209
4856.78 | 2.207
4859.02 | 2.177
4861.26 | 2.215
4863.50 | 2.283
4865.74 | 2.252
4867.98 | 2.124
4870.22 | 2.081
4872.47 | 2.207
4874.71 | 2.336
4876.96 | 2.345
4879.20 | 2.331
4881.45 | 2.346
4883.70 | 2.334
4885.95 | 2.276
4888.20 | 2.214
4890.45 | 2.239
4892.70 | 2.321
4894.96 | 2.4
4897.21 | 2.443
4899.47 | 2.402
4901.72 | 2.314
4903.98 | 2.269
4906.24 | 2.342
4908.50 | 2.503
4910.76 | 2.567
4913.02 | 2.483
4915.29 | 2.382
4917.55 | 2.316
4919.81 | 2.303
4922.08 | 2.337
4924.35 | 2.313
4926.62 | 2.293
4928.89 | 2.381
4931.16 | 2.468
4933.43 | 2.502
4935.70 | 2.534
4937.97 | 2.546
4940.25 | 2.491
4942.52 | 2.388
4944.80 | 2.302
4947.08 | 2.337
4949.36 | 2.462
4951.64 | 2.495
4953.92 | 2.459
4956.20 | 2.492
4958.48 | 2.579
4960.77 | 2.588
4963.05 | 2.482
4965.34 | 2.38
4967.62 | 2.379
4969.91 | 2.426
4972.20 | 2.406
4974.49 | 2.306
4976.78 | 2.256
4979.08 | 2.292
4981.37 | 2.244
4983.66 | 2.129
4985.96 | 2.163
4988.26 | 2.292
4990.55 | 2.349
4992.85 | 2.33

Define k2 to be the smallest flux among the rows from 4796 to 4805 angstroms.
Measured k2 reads 2.29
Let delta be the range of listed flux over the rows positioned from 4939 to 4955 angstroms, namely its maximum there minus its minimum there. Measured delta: 0.19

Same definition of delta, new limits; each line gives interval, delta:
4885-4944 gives 0.35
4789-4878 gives 0.59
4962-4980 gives 0.23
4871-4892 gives 0.14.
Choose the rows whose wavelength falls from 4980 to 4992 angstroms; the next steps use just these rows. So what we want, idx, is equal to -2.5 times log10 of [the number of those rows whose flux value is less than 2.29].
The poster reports -1.2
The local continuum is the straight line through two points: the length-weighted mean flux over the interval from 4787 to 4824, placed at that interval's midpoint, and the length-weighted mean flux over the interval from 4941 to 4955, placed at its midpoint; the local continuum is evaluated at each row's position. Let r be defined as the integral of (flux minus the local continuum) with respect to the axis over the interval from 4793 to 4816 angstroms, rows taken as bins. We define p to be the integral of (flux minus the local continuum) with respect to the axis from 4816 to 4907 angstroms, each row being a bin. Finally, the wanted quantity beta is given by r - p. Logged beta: 9.0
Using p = -10.0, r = -1.1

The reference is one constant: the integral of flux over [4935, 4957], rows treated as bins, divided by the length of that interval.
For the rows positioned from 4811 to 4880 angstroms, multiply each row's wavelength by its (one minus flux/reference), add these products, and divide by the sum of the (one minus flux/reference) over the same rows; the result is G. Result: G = 4866.3 angstroms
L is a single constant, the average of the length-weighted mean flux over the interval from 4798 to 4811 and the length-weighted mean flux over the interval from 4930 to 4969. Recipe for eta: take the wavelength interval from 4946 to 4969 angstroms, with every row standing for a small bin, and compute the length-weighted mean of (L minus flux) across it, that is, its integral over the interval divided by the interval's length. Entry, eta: -0.09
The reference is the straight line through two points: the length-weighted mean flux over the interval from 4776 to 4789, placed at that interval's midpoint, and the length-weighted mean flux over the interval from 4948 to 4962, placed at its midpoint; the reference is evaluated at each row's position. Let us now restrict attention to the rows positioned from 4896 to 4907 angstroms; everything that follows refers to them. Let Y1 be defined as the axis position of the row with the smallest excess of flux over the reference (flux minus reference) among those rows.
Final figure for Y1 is 4903.98 angstroms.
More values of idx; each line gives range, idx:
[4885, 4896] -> -1.2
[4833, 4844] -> 0.0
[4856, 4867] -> -1.7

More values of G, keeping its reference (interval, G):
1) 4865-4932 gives 4889.3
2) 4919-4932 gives 4923.7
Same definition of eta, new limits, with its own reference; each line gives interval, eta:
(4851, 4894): 0.13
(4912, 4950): -0.02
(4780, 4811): -0.03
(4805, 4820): -0.02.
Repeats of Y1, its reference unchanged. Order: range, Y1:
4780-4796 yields 4781.33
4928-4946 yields 4944.80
